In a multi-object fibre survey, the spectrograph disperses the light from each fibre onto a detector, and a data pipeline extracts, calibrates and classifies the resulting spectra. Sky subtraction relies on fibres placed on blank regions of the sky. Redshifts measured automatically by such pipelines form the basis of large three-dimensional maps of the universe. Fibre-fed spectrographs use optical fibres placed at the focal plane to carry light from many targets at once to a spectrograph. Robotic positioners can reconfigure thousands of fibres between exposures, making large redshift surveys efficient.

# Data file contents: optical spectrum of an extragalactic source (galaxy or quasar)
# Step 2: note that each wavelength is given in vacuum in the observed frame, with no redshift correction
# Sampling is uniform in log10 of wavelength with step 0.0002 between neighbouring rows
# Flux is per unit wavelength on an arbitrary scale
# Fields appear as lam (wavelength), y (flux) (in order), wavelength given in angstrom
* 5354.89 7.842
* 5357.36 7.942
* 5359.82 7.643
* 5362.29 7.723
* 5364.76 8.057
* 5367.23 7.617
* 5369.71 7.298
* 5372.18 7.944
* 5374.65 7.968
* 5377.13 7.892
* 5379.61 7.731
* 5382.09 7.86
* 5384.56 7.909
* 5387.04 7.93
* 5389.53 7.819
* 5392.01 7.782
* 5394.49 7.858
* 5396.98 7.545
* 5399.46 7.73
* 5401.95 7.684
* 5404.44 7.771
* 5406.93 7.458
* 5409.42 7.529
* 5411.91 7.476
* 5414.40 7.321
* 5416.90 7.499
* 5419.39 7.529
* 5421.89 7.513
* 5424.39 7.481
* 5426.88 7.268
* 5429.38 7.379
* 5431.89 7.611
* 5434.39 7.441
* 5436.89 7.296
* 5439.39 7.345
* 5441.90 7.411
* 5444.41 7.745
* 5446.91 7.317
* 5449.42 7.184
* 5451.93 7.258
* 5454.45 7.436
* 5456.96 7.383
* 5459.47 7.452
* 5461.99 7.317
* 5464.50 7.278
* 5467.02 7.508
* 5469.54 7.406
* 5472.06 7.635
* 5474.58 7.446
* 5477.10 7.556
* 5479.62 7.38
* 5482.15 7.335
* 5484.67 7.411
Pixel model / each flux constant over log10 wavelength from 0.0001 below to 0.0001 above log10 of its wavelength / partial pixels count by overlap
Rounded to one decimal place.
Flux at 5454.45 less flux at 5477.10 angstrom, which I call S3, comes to -0.1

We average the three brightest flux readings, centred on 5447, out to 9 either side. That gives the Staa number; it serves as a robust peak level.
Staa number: 7.53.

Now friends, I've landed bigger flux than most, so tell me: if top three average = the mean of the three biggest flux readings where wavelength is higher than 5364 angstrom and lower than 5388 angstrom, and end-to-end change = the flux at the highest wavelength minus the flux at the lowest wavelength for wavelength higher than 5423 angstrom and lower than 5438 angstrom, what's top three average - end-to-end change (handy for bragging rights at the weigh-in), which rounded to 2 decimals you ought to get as 8.17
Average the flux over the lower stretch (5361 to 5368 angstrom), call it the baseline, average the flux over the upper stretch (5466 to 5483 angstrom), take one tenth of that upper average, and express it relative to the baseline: 0.096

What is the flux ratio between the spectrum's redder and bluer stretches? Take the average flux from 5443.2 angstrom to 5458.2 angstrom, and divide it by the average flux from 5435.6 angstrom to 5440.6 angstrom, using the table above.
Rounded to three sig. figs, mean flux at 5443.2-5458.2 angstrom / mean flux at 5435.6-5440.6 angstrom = 1.01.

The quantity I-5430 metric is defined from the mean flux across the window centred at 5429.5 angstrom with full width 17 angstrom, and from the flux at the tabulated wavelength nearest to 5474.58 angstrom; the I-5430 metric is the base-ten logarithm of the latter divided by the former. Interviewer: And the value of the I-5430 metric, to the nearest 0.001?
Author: 0.001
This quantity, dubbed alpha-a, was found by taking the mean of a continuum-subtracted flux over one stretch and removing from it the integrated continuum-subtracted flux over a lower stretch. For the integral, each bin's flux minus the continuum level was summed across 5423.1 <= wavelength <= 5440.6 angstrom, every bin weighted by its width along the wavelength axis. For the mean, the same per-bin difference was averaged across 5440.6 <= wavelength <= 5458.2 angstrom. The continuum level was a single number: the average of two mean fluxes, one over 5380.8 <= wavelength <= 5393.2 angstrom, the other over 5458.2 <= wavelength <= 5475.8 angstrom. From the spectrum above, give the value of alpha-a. 4.0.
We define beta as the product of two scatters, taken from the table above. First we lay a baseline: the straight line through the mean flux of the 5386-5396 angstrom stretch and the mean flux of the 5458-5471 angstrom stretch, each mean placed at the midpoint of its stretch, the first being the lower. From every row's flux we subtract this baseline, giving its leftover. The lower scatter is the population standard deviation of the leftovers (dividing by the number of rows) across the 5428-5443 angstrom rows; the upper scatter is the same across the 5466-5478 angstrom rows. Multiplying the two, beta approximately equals 0.008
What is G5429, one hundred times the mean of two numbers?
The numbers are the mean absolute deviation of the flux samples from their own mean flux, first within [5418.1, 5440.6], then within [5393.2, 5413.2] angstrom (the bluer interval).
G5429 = 11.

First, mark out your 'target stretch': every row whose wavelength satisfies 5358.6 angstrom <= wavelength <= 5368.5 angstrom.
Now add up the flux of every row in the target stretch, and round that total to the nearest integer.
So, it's 31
